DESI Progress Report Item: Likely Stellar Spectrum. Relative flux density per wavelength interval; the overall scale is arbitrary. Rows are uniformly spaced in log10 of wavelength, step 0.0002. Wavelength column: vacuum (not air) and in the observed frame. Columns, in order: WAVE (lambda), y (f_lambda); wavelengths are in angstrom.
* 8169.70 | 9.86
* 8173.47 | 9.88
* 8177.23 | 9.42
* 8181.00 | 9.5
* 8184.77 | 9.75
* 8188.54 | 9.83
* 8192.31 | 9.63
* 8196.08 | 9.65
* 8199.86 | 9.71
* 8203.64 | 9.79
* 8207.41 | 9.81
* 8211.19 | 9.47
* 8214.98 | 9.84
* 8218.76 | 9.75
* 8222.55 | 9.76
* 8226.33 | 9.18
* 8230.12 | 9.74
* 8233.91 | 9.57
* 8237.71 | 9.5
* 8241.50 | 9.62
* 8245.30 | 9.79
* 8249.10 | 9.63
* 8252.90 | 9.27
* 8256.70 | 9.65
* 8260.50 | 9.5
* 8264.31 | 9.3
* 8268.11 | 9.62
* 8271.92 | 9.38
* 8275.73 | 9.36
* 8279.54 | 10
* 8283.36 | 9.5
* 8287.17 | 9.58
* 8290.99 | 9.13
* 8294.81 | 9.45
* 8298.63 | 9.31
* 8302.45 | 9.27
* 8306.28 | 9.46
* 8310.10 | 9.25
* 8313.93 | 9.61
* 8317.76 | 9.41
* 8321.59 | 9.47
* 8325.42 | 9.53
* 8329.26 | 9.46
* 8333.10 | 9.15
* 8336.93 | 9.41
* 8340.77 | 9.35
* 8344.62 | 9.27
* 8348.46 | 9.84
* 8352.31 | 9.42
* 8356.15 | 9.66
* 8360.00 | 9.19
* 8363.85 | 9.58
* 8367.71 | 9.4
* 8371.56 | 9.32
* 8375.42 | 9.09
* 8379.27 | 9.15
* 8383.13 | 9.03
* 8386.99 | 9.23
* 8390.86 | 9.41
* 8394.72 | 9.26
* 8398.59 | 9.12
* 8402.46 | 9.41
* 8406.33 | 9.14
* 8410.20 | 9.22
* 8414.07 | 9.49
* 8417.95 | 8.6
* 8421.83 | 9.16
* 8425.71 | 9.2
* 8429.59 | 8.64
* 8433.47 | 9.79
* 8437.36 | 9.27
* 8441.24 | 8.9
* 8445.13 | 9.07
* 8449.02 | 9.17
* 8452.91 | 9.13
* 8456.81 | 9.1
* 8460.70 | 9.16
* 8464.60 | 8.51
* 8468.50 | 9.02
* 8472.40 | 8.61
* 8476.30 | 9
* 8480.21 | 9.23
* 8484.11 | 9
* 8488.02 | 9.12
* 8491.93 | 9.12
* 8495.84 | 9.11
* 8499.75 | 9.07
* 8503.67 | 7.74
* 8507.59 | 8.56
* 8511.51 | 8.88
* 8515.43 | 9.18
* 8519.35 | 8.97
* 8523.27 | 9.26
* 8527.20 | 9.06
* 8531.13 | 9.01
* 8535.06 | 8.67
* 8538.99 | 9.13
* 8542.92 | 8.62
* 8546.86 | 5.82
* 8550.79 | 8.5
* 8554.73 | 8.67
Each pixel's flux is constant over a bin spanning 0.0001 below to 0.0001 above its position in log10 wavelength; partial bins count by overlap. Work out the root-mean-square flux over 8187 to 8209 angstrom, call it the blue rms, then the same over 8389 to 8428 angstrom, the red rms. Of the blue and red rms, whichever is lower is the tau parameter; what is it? 9.20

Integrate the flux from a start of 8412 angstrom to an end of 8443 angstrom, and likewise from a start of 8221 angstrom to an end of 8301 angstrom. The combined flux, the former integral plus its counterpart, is 1044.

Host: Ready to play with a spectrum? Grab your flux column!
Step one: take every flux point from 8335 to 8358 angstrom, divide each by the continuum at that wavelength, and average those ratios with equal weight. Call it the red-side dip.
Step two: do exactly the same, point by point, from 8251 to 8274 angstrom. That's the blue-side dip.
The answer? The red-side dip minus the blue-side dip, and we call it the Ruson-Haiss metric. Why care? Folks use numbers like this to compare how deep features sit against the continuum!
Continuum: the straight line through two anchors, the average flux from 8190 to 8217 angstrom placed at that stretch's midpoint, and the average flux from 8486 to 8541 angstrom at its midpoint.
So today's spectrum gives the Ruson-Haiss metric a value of 0.027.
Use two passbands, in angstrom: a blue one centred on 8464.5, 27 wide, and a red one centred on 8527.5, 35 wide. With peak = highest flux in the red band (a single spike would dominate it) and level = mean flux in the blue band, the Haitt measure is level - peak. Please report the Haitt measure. -0.33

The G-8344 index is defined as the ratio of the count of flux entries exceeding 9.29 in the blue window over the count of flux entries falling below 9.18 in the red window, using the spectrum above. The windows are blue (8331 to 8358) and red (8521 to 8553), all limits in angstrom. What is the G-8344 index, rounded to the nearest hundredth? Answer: 0.71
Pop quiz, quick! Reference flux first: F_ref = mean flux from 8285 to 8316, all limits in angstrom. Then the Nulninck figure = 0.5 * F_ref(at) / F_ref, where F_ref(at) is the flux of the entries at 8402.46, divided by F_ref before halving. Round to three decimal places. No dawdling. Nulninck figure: 0.501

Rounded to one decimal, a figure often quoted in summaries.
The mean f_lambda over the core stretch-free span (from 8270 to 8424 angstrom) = 9.4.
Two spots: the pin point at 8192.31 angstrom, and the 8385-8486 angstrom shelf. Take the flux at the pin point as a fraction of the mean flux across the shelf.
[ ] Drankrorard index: 1.06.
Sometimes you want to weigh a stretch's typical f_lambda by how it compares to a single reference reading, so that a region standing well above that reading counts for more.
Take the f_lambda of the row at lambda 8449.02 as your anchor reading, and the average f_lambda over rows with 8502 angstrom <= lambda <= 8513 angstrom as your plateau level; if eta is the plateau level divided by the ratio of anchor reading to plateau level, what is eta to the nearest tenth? 7.7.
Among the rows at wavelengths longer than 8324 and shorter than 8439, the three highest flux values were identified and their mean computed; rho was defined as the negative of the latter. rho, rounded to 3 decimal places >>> -9.763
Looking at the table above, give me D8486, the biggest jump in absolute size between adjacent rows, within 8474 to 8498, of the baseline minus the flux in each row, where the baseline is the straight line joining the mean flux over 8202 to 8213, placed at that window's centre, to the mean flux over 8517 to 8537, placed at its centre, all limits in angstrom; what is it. 0.24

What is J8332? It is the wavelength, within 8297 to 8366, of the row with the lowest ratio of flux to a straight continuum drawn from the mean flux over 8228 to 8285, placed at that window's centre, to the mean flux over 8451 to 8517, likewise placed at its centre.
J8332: 8333.10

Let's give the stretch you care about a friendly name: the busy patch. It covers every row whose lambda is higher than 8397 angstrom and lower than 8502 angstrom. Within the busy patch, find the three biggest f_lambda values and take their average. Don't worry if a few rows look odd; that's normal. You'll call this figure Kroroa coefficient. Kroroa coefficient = 9.6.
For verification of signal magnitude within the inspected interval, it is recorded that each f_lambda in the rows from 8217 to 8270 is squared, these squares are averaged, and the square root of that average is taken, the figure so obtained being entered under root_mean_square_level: 9.6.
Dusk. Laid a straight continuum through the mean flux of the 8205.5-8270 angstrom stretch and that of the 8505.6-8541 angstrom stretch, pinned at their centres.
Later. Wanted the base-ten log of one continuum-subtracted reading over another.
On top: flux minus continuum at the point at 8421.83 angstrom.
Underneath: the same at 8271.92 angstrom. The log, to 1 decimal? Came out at -0.7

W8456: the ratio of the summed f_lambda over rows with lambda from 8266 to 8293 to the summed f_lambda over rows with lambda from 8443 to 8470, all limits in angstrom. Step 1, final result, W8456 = 1.054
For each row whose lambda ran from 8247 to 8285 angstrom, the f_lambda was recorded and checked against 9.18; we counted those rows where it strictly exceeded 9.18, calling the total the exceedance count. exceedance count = 10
